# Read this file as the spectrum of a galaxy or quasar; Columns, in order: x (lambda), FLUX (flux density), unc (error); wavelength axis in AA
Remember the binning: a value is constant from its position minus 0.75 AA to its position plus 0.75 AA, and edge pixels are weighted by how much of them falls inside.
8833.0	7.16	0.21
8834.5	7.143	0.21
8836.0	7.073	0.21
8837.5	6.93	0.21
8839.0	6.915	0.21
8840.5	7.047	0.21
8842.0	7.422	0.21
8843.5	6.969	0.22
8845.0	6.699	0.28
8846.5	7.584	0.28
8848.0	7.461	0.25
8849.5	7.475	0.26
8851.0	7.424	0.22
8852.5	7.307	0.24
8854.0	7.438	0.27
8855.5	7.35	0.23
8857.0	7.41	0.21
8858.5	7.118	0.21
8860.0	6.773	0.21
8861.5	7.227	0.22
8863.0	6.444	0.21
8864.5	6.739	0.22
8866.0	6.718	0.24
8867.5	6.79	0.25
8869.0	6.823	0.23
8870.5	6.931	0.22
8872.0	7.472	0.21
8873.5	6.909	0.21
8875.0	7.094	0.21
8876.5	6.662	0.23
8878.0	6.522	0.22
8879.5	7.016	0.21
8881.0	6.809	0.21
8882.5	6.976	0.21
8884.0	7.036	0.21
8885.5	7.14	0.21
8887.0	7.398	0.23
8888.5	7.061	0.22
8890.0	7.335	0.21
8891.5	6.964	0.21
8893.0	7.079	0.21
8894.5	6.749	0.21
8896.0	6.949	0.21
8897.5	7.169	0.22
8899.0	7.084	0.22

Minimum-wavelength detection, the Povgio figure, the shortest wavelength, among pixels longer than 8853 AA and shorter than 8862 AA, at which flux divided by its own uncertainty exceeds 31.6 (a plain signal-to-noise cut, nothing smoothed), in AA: 8855.5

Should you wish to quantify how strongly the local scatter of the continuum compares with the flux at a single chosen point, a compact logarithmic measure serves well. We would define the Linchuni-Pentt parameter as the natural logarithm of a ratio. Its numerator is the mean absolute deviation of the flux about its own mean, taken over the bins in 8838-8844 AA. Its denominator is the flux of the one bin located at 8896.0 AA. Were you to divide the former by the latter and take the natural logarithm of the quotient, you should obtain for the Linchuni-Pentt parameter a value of -3.7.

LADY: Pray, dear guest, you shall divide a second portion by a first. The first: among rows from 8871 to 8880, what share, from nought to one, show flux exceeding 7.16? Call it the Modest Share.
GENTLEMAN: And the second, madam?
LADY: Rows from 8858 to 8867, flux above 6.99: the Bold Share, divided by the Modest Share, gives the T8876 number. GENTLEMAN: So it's 2.0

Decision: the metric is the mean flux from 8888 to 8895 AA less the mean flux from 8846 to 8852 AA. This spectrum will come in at -0.4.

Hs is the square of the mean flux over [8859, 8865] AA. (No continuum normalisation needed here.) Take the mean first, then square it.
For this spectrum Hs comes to 46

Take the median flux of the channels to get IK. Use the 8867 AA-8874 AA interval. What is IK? 6.91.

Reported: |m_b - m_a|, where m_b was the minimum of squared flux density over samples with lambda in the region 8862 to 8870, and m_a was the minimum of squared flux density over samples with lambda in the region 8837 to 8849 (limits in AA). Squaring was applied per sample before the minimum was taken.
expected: 3.4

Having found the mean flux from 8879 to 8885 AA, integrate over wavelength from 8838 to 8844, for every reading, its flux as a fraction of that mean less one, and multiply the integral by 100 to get 11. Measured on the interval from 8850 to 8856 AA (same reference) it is 36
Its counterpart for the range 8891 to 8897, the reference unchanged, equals -2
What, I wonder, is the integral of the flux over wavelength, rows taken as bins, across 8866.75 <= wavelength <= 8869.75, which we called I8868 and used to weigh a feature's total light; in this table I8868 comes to 20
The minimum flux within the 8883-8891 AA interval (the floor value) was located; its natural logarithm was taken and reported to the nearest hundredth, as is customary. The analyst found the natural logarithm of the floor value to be 1.95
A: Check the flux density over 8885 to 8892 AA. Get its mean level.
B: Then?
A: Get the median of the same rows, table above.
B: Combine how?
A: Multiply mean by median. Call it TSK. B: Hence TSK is 51.3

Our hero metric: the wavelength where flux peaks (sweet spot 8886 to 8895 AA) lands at 8887.0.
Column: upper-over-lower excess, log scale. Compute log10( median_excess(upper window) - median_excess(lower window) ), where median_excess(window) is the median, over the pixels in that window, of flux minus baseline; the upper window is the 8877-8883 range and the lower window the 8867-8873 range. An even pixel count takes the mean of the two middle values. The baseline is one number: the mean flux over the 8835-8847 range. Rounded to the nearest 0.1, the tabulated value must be -1.8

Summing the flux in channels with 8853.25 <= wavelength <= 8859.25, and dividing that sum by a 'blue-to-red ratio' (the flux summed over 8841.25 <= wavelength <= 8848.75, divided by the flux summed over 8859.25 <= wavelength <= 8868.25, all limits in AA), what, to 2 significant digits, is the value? 33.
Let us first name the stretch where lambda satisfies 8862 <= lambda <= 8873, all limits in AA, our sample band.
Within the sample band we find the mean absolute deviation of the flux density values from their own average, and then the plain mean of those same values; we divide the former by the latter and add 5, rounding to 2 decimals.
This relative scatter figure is 5.03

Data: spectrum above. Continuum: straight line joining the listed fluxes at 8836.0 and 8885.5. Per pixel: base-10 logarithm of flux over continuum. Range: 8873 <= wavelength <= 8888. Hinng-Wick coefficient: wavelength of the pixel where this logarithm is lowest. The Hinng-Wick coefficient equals 8878.0 AA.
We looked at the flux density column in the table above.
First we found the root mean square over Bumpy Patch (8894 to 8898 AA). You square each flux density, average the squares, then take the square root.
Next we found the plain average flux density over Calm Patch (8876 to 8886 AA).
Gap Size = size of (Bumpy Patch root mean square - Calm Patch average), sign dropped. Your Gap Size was 0.08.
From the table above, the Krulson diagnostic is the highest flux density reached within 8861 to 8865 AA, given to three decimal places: 7.227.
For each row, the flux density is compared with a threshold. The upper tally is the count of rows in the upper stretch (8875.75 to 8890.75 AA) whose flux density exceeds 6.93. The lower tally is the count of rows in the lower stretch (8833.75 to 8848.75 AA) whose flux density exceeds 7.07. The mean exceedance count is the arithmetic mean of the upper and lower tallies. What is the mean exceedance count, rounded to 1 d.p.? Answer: 6.0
